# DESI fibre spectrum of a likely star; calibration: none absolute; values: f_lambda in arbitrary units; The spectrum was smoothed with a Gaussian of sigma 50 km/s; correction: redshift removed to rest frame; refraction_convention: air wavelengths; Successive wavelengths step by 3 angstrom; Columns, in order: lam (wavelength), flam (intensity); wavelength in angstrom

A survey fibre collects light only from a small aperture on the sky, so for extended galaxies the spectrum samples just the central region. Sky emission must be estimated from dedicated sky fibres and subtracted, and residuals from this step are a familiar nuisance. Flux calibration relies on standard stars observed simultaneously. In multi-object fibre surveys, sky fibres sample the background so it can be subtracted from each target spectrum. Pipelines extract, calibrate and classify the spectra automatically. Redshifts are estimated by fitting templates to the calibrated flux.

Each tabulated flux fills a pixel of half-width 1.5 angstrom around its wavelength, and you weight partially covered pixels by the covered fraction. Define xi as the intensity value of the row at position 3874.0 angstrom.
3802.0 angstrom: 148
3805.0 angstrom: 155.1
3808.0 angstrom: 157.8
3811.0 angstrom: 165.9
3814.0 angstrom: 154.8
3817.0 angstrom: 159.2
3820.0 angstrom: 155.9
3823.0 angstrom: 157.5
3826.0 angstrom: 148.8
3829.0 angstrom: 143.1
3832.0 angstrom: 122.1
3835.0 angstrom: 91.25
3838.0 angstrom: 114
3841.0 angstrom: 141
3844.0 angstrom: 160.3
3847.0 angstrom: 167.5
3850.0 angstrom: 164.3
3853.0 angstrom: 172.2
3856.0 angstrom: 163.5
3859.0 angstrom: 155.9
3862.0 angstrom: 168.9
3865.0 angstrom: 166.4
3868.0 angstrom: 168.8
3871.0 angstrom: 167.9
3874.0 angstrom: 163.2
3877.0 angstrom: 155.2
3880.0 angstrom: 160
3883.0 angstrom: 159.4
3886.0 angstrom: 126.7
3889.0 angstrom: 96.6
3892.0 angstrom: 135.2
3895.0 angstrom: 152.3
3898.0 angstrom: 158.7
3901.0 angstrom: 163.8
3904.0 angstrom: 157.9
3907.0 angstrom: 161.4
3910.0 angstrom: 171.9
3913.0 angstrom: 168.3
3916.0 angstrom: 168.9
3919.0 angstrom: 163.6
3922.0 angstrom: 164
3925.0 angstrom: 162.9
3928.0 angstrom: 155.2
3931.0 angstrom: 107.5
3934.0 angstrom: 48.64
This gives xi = 163.2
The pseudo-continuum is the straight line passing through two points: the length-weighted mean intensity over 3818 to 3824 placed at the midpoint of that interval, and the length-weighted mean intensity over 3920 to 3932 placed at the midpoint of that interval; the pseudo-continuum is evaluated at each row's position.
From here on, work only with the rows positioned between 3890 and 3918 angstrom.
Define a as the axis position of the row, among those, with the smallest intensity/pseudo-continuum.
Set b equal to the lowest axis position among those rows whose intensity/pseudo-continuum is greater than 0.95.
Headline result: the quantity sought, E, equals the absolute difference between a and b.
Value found 3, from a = 3892.0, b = 3895.0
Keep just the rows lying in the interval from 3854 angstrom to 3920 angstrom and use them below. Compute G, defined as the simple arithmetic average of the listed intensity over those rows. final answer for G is 157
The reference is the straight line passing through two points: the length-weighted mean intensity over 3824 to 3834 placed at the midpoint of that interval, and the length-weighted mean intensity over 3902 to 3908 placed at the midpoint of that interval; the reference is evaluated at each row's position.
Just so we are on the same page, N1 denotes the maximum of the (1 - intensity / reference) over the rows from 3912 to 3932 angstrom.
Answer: 0.36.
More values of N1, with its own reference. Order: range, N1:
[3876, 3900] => 0.38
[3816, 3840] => 0.34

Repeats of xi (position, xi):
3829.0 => 143.1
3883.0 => 159.4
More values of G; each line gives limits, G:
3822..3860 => 146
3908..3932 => 158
